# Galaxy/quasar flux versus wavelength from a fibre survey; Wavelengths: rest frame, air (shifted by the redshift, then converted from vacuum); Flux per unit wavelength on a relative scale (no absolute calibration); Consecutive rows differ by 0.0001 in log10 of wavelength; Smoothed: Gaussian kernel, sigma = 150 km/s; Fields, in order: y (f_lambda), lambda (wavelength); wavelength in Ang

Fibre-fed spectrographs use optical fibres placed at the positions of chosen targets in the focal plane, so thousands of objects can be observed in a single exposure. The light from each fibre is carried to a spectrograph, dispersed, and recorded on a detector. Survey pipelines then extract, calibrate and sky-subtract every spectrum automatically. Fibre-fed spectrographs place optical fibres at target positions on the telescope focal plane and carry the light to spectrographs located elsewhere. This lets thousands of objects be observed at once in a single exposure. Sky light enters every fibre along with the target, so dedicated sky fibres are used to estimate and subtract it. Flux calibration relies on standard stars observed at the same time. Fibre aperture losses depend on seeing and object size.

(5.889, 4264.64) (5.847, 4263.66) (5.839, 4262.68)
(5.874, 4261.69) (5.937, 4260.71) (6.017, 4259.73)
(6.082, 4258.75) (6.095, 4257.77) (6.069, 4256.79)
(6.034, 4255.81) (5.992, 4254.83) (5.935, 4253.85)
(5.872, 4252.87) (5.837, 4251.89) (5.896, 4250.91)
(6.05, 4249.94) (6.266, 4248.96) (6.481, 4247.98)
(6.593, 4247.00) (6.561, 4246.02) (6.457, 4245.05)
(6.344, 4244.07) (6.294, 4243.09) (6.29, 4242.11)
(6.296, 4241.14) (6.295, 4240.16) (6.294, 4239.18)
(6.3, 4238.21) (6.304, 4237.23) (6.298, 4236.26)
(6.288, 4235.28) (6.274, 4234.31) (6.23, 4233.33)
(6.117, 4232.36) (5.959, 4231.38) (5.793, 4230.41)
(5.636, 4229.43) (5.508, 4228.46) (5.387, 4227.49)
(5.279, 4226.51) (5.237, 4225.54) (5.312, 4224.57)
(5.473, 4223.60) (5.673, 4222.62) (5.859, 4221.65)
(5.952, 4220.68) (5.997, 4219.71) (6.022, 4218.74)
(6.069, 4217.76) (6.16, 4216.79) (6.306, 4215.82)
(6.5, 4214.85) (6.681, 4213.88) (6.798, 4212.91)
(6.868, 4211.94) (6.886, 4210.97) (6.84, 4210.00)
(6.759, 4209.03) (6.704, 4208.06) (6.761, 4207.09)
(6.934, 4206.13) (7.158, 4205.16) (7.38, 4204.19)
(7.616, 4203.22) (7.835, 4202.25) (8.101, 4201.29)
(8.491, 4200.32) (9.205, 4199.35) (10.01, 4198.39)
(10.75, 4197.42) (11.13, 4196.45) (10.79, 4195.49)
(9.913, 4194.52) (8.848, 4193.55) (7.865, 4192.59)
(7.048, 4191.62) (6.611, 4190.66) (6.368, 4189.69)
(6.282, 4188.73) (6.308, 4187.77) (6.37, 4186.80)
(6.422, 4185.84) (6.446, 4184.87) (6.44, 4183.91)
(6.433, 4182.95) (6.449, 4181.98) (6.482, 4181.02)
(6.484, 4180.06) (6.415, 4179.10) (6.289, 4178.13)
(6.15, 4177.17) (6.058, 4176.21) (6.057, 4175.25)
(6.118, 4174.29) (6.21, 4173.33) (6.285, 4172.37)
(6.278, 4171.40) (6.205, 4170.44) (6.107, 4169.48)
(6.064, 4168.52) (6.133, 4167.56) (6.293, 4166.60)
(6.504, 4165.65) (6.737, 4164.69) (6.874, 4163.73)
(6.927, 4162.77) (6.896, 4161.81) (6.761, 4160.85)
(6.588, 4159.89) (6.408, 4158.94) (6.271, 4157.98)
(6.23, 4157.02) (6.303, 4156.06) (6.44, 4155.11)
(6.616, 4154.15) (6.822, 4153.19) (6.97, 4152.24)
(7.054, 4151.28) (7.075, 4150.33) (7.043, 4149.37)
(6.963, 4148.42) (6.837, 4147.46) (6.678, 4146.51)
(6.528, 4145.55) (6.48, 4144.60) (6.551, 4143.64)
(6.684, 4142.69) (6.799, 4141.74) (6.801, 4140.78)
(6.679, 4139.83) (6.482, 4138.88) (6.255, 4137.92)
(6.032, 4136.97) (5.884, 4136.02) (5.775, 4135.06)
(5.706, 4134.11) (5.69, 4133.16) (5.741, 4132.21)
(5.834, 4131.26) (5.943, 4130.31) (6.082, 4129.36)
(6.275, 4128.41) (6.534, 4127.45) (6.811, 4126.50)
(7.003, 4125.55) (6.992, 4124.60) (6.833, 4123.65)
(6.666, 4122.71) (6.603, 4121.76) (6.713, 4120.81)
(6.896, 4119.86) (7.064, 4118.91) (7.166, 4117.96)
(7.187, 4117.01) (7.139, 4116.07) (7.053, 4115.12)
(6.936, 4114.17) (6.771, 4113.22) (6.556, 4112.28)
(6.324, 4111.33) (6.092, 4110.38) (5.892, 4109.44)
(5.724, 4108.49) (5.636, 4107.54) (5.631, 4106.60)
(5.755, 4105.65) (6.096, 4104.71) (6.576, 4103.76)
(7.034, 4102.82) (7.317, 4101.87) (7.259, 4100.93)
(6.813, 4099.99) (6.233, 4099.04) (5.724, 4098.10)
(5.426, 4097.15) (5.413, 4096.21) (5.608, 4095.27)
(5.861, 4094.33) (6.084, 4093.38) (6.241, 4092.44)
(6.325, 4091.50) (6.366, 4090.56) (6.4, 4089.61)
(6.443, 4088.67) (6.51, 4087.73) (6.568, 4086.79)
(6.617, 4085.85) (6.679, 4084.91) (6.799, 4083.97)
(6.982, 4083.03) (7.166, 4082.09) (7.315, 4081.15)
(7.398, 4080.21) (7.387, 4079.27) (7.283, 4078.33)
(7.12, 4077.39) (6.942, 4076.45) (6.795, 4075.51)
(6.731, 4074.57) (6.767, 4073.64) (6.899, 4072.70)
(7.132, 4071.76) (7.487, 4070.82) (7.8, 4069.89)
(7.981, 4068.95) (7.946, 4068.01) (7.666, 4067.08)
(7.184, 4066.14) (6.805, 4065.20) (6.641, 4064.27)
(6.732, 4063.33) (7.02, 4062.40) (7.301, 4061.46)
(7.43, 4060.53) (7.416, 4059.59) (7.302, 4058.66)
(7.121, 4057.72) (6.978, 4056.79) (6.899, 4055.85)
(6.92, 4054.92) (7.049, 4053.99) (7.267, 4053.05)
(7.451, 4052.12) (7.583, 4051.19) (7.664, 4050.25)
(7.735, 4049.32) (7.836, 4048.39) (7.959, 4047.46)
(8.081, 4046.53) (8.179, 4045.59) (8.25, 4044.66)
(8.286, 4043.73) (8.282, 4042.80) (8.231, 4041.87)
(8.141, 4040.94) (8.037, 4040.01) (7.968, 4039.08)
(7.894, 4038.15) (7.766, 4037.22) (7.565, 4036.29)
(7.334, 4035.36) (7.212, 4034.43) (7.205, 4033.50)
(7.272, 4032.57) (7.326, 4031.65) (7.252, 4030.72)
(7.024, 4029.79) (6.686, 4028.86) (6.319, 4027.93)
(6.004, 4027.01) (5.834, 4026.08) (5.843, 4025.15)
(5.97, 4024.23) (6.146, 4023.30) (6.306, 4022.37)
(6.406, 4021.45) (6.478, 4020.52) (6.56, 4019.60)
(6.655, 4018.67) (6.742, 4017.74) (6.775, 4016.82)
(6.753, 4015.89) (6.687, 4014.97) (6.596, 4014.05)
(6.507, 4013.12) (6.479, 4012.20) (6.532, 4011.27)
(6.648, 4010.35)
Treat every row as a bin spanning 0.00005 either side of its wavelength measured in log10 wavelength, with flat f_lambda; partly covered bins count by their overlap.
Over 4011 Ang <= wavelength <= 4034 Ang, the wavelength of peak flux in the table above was 4031.65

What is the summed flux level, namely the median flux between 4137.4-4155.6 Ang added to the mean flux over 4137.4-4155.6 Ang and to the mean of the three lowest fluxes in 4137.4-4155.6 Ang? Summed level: 19.8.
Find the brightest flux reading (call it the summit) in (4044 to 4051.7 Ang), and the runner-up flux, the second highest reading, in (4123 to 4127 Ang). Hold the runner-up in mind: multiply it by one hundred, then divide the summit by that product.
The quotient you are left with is 0.0118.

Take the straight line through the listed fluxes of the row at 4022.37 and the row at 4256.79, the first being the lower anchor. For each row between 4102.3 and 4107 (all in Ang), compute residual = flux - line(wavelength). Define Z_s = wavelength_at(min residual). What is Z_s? 4106.60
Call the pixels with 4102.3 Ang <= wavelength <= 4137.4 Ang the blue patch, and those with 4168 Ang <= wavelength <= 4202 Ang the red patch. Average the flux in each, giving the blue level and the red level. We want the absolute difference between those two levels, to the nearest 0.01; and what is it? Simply 0.85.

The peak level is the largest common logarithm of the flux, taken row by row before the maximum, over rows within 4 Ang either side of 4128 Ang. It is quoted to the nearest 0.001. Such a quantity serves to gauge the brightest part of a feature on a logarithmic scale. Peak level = 0.845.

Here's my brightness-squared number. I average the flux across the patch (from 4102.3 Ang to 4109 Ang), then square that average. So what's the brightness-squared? 37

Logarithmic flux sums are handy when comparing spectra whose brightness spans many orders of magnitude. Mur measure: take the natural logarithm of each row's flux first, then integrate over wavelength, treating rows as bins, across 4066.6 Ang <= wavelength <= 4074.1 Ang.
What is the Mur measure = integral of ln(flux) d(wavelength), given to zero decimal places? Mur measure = 15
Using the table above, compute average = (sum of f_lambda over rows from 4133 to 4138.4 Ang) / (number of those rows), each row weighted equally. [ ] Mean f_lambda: 5.9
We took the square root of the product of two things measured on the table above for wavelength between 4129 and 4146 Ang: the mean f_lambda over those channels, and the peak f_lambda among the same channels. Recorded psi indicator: 6.5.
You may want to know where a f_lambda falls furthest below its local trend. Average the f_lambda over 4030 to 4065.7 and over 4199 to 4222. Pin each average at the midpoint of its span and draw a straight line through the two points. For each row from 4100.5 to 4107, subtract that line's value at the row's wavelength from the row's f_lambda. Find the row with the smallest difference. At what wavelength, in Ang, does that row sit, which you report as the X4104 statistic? 4106.60 Ang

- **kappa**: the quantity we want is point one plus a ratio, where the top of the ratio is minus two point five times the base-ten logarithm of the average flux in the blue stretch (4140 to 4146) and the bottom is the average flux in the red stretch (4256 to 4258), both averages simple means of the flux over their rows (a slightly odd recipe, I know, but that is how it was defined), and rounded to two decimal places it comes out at -0.24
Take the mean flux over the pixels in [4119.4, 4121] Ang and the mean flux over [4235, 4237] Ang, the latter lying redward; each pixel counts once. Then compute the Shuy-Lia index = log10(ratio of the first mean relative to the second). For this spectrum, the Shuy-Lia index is 0.034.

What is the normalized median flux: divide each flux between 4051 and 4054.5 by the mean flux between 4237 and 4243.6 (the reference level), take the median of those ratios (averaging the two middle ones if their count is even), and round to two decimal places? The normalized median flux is 1.17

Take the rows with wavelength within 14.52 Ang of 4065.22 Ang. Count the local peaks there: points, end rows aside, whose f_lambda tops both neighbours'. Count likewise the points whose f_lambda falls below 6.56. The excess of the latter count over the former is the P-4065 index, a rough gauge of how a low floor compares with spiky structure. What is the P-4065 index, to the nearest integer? -2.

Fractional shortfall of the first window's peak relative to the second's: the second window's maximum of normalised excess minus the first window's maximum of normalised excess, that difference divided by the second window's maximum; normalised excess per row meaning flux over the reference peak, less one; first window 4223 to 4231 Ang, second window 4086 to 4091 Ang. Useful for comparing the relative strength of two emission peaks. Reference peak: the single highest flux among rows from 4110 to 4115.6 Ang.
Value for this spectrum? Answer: -1.6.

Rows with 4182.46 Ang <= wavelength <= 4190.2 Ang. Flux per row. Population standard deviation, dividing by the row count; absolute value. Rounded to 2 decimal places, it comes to 0.06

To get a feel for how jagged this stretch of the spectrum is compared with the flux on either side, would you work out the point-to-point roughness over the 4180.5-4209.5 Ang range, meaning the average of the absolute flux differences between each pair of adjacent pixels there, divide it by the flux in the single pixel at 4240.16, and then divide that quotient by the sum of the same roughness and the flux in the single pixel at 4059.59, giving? 0.0068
